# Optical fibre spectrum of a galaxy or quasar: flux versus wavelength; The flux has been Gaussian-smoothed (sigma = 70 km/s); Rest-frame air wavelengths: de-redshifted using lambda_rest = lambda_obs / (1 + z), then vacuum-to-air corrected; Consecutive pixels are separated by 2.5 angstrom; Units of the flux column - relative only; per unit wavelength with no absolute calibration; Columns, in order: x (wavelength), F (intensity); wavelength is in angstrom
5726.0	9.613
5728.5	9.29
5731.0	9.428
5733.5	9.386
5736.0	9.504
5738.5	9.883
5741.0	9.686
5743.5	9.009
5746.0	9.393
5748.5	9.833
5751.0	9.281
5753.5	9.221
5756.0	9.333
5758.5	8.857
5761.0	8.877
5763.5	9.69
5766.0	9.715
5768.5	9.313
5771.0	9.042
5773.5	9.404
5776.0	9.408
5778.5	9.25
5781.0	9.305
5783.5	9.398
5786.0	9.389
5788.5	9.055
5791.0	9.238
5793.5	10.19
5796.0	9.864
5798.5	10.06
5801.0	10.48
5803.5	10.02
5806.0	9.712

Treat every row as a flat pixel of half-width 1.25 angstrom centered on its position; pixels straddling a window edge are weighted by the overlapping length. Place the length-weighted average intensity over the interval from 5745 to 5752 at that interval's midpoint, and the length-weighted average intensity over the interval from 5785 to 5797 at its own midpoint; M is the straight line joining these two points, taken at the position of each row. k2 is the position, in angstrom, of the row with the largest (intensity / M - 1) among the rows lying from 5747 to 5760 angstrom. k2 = 5748.5 angstrom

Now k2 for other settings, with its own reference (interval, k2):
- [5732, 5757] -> 5738.5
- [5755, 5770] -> 5766.0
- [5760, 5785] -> 5766.0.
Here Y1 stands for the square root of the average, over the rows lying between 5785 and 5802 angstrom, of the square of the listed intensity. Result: 9.77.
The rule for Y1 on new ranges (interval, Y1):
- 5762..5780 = 9.41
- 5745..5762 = 9.26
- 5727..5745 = 9.46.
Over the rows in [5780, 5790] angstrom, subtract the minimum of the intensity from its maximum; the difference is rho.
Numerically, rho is 0.34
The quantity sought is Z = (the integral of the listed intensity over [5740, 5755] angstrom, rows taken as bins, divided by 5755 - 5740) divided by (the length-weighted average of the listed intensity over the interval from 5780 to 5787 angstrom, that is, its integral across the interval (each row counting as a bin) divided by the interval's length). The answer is 1.00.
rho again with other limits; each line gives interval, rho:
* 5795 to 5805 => 0.62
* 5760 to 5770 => 0.84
